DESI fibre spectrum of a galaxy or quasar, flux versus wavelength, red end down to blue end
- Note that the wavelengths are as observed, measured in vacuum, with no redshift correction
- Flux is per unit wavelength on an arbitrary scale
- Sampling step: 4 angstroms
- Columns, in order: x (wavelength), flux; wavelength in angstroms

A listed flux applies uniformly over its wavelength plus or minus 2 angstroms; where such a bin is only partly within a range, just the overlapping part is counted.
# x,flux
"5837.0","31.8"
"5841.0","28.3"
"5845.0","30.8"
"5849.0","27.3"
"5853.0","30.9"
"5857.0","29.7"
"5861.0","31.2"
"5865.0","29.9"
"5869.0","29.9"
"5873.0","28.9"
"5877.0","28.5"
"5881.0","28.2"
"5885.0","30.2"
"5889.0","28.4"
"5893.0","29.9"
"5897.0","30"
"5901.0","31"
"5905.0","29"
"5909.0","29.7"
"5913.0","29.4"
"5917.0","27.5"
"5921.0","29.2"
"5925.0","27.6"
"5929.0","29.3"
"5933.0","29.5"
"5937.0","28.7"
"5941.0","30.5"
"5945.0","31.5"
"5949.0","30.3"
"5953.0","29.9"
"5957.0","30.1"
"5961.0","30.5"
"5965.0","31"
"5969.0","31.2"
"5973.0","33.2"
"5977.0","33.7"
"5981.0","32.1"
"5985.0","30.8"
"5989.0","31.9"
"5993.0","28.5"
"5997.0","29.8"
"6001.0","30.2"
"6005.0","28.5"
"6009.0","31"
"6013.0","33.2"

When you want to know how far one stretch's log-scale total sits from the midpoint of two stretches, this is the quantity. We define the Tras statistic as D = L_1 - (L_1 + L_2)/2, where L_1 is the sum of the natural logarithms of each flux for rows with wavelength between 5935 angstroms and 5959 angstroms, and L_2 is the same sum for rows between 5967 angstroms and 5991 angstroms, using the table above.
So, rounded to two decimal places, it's -0.19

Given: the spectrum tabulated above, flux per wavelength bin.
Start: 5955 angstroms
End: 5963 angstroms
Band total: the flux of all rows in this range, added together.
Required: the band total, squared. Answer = 3672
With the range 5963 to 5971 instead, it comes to 3869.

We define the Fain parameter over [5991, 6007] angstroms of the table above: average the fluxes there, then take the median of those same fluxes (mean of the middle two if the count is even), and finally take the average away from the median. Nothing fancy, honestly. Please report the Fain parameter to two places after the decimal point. -0.10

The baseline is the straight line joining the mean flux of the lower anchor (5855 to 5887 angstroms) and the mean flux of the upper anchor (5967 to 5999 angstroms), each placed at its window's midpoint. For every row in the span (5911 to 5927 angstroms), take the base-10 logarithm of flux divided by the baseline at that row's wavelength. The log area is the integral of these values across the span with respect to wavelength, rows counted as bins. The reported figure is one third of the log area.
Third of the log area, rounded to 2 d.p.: -0.15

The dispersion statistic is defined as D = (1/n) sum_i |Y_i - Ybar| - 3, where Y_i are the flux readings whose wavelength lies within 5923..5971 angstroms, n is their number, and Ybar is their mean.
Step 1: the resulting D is -2.16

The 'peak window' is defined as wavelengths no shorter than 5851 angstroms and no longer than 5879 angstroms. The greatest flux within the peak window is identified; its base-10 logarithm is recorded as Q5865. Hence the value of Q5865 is 1.49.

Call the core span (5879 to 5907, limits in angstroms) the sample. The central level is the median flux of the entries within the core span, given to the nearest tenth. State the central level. 29.9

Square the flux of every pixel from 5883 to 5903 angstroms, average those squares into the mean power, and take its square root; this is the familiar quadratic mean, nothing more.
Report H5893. 29.9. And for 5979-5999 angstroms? 30.6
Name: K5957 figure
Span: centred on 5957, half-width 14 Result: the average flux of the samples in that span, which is 30.6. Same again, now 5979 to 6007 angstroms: 30.3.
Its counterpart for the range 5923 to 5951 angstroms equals 29.6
